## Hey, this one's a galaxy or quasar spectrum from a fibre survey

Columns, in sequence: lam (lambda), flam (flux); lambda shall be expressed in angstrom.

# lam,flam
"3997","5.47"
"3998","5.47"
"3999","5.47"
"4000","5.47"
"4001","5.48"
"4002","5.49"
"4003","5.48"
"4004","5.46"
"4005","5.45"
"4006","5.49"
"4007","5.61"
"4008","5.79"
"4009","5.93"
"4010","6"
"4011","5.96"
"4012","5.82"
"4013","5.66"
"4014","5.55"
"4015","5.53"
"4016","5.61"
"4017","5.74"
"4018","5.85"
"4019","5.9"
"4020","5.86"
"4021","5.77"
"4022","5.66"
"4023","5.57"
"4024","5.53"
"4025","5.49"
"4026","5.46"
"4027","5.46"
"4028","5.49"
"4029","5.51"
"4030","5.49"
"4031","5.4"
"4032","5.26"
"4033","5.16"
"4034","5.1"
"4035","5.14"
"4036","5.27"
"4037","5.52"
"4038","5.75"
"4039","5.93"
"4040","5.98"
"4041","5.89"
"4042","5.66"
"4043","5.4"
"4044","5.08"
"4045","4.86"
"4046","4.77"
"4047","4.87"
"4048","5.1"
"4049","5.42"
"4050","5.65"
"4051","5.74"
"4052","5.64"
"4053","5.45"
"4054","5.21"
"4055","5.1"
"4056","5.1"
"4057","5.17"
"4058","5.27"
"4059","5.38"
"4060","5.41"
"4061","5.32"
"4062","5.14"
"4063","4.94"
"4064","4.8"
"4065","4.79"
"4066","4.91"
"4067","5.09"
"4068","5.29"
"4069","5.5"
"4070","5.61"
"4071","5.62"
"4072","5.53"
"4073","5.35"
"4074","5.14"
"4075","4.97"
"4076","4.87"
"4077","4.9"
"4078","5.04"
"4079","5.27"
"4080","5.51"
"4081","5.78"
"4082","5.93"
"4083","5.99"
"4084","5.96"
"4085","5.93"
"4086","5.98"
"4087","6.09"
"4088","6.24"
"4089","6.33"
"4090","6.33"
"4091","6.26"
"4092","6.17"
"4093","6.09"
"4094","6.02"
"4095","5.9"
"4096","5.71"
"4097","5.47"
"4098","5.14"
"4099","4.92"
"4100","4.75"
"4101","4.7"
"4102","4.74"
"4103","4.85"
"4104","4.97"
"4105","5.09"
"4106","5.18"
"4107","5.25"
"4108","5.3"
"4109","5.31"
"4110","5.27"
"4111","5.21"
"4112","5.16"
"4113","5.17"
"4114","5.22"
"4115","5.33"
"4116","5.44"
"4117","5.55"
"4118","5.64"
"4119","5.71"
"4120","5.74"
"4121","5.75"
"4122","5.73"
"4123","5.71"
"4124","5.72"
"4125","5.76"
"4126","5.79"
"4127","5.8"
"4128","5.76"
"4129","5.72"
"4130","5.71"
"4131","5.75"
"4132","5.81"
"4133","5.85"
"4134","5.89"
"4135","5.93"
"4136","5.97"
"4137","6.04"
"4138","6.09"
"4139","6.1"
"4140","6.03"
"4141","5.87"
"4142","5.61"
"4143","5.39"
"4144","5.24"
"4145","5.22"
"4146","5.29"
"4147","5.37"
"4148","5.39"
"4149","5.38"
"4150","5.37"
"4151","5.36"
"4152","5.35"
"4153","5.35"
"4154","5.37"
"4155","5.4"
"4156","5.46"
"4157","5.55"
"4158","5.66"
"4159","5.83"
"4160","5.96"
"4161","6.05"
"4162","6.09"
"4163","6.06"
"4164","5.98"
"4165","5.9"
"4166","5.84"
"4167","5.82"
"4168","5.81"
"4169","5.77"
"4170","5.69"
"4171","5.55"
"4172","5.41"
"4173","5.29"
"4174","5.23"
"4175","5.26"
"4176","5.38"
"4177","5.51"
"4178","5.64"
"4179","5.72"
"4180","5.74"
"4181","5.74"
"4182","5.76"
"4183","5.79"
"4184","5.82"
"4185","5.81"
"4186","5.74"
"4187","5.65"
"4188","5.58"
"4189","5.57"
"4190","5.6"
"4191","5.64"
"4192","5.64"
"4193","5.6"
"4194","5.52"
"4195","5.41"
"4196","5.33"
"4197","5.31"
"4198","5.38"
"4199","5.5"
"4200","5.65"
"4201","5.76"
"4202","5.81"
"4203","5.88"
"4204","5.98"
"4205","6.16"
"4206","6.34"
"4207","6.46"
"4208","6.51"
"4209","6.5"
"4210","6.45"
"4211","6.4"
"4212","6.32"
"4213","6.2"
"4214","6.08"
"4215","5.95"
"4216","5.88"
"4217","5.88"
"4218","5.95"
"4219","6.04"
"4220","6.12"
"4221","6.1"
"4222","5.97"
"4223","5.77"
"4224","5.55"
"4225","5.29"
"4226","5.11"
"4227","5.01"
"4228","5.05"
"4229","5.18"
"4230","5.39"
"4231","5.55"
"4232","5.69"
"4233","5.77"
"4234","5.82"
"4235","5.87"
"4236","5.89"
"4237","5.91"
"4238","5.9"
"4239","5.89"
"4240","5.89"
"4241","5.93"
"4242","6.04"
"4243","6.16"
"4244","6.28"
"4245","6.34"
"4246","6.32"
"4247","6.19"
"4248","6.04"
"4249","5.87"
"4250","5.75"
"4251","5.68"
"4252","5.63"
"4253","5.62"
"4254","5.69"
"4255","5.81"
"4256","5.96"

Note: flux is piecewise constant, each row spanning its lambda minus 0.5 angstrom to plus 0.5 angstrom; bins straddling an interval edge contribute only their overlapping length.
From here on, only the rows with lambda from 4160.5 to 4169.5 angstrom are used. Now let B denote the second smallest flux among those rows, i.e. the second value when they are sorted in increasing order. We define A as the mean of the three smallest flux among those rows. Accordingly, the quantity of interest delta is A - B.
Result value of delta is -0.010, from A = 5.8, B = 5.81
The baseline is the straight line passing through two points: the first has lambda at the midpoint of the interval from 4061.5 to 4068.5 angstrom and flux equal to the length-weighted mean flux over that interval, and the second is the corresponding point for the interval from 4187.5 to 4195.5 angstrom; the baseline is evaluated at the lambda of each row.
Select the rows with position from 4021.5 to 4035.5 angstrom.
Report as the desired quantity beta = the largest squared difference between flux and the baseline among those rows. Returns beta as 0.7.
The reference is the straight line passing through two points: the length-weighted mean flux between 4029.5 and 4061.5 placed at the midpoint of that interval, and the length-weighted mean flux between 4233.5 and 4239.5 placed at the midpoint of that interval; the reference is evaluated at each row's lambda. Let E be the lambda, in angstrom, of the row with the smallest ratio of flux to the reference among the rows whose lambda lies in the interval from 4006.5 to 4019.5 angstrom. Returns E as 4015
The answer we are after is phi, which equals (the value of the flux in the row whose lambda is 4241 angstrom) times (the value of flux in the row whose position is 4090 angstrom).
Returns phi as 38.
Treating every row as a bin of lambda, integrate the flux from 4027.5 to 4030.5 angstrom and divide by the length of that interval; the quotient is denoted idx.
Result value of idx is 5.50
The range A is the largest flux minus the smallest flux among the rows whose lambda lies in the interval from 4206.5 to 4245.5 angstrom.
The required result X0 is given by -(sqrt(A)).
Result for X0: -1.22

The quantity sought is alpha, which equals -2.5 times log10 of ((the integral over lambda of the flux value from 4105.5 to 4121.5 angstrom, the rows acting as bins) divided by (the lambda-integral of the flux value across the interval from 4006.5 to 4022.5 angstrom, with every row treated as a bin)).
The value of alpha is 0.07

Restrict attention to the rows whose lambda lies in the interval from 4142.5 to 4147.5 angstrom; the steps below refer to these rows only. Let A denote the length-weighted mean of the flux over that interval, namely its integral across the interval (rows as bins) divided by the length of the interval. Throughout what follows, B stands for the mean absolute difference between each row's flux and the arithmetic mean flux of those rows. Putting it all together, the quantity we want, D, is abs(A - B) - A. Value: -0.062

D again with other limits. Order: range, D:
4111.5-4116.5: -0.097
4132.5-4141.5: -0.080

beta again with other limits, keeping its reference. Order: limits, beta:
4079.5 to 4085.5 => 0.8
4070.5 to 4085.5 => 0.8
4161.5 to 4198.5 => 0.4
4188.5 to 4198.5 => 0.1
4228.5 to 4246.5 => 0.3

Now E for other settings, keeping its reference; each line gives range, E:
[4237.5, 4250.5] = 4250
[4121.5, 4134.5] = 4130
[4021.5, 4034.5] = 4034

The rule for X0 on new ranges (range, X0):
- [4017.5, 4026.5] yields -0.66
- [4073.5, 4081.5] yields -0.95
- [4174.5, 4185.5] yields -0.75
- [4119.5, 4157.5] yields -0.94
